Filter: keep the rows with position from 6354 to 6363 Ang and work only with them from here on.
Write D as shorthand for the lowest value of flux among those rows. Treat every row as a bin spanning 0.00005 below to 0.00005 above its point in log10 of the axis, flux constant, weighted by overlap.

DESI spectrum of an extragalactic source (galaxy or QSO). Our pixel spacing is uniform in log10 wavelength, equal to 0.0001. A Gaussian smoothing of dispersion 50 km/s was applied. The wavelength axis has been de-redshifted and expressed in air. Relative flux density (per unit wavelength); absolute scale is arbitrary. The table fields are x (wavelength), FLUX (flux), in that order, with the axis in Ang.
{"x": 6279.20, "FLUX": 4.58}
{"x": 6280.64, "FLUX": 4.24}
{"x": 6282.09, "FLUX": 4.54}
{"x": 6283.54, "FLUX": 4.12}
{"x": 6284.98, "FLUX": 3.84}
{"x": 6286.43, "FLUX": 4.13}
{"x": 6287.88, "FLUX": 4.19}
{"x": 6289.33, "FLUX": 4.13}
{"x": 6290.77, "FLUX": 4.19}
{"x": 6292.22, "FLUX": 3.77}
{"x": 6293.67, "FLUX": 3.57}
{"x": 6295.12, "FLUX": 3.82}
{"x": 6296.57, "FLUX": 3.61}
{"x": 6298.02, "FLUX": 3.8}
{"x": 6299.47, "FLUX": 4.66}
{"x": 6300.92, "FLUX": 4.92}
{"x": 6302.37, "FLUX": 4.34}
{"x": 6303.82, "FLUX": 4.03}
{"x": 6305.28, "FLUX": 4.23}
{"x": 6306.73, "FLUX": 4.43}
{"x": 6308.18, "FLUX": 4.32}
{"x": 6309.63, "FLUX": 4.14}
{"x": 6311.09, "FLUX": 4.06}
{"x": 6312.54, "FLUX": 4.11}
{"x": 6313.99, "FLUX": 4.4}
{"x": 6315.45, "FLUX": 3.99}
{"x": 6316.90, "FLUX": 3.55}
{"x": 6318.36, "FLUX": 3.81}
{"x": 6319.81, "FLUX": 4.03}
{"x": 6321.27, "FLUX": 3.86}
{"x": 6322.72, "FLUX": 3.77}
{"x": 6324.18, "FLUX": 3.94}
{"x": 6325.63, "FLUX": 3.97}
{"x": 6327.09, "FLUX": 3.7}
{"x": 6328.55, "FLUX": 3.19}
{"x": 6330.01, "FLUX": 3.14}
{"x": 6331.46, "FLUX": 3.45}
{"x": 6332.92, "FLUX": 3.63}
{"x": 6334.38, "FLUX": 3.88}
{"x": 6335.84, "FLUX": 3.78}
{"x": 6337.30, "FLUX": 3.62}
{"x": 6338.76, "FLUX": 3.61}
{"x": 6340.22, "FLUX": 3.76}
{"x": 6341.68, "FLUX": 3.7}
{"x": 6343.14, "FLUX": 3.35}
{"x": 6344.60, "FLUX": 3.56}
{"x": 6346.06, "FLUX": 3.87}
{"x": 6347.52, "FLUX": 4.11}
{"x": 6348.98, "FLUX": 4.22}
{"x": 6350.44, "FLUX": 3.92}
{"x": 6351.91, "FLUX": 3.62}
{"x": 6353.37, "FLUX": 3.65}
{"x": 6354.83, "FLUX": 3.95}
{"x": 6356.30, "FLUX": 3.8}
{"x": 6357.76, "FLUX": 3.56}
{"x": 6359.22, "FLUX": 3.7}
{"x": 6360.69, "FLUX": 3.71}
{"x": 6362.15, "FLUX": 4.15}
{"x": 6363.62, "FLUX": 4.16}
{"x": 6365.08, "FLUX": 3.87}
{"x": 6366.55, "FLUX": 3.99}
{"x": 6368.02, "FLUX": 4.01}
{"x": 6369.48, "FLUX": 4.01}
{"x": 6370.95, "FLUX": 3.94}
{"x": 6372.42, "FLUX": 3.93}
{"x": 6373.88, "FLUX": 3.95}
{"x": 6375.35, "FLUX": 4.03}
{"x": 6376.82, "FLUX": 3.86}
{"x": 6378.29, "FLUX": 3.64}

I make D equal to 3.56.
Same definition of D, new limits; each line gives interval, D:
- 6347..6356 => 3.62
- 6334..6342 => 3.61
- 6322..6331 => 3.14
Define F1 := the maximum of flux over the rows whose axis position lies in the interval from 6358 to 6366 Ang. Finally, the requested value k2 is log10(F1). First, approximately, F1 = 4.16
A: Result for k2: 0.619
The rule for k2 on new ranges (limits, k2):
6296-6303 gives 0.692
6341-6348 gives 0.614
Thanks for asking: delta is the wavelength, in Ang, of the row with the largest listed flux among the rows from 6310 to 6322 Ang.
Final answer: 6313.99 Ang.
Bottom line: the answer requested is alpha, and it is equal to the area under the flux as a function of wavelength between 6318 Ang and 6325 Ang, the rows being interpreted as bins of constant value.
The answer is 27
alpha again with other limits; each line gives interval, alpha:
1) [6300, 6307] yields 31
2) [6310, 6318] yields 32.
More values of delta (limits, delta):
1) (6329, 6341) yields 6334.38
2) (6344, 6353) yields 6348.98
